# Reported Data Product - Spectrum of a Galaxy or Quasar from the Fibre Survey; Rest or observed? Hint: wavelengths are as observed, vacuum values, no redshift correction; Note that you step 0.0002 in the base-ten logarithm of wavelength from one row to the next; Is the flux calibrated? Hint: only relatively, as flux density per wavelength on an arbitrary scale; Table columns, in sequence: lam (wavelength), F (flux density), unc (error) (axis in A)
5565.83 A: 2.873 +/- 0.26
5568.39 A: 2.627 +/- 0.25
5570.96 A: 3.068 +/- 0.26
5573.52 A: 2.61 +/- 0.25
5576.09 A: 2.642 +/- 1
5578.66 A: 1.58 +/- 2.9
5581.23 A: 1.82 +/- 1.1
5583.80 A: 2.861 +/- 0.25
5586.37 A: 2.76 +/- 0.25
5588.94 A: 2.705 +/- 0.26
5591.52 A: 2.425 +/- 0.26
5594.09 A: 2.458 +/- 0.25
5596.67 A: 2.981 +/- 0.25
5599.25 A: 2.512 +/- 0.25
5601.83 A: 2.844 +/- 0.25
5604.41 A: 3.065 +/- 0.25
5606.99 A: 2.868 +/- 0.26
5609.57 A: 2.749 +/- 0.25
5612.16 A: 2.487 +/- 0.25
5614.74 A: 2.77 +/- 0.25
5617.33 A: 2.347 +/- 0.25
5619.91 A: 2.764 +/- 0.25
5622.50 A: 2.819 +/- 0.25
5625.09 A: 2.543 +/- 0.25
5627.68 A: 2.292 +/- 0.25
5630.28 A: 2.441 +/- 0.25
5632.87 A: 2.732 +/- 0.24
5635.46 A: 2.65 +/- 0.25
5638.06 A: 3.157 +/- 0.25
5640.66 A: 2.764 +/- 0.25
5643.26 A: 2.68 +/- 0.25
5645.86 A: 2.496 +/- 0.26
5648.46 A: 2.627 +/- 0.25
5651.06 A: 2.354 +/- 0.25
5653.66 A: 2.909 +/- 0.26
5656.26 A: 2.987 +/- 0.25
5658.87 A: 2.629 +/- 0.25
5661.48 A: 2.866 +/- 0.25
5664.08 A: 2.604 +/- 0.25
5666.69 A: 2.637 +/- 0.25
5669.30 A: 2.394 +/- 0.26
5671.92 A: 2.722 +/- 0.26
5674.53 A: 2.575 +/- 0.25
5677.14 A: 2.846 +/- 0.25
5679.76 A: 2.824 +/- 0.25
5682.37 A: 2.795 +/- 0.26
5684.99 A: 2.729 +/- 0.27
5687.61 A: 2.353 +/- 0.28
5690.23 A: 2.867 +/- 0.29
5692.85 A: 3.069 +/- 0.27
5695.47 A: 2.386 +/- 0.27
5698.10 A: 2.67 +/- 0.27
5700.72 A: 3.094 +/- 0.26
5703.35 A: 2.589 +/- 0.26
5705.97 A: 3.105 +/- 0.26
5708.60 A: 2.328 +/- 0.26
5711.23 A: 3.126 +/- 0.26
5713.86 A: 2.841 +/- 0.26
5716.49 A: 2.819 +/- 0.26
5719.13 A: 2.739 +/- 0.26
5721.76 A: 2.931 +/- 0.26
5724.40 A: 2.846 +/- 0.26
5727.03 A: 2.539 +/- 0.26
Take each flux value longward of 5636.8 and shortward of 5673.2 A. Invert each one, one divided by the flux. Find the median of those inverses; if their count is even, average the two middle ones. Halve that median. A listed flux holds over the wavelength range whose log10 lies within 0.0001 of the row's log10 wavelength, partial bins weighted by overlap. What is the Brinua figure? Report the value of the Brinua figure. 0.188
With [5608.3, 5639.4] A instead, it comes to 0.186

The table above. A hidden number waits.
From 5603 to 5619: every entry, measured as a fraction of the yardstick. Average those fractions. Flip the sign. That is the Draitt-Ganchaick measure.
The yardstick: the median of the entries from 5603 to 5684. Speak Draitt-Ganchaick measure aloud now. -1.00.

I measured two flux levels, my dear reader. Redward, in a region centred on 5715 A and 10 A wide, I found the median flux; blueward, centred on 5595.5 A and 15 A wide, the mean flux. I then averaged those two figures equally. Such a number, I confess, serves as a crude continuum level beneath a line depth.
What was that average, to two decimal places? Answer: 2.74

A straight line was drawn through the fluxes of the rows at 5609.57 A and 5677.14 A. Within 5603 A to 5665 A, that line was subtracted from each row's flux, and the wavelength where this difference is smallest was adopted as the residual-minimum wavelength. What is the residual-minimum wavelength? 5627.68 A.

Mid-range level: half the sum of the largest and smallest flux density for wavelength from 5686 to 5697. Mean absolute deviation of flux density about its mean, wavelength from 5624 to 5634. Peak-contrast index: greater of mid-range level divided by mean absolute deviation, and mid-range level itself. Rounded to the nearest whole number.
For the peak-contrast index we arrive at 20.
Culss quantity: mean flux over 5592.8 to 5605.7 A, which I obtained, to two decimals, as 2.77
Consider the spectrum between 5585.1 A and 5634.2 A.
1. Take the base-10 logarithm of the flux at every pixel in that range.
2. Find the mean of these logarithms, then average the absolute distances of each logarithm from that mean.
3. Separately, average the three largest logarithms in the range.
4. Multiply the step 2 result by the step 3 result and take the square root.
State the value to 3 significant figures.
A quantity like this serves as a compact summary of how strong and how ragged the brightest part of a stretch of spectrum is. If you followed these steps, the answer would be 0.121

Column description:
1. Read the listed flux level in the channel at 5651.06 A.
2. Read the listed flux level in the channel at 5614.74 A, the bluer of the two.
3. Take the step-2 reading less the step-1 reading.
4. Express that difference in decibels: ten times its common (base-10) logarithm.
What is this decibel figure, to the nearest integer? -4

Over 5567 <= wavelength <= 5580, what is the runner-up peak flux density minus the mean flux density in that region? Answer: 0.14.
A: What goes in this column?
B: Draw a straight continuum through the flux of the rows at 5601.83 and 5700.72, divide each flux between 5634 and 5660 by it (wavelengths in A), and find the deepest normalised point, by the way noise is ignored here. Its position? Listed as 5651.06 A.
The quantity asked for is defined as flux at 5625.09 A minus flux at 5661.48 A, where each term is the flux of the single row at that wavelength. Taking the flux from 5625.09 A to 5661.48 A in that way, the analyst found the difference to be -0.3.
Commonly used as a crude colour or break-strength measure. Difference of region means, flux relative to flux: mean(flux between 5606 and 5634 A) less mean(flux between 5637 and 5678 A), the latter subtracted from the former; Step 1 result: -0.08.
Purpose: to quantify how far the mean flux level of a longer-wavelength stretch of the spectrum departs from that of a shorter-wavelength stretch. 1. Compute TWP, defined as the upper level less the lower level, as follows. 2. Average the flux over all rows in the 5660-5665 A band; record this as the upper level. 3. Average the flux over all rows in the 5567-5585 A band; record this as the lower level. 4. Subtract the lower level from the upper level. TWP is 0.28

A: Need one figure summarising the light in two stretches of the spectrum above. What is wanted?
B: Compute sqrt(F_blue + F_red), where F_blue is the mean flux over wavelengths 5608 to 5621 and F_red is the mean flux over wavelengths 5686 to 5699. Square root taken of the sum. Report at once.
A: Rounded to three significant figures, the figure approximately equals 2.30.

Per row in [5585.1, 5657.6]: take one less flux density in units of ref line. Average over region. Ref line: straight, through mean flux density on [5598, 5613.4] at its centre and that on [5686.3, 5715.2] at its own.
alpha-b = 0.026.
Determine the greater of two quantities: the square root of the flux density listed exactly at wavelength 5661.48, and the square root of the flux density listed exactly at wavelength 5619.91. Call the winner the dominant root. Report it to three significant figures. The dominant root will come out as 1.69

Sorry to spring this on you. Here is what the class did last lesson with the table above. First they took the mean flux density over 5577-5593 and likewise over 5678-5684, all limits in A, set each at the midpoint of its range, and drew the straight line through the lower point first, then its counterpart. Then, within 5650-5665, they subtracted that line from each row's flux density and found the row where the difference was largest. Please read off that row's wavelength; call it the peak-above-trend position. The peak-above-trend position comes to 5656.26 A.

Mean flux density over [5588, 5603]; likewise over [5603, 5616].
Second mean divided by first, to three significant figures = 1.05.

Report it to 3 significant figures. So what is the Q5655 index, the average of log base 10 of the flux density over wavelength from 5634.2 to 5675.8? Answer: 0.429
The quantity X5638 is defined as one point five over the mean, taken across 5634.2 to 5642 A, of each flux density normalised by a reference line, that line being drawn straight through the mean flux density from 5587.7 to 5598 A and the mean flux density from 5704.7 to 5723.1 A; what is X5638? 1.43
